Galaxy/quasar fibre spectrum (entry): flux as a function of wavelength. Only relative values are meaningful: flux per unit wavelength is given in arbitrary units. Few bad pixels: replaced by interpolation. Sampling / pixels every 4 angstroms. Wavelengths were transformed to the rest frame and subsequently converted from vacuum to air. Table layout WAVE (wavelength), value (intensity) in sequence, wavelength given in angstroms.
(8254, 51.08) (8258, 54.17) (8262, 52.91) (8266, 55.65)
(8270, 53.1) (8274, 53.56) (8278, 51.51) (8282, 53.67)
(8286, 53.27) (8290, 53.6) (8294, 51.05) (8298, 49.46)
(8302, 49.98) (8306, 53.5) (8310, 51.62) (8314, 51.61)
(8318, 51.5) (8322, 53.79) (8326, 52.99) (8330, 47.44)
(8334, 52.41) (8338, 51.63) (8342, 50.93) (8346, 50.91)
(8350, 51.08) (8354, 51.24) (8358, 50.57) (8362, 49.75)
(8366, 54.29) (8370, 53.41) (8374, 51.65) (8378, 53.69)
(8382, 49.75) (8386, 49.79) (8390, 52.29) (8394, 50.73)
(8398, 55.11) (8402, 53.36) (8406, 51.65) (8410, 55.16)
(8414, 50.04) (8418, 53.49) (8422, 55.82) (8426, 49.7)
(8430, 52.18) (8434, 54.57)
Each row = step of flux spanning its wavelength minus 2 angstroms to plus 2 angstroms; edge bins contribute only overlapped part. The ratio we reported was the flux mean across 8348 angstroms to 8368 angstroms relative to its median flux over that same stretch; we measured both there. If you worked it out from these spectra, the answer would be 1.01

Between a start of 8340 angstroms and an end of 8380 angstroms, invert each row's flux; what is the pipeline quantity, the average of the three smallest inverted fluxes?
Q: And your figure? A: 0.0186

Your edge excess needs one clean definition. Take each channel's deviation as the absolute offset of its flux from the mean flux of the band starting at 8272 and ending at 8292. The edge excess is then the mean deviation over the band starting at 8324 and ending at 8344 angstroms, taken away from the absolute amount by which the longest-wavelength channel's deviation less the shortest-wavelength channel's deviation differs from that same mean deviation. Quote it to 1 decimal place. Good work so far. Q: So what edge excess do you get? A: -2.0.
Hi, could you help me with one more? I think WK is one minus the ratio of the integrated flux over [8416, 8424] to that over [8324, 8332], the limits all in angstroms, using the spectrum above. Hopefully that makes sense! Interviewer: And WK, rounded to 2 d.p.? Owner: -0.09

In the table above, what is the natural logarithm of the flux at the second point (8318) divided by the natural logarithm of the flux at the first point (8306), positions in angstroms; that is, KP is 0.99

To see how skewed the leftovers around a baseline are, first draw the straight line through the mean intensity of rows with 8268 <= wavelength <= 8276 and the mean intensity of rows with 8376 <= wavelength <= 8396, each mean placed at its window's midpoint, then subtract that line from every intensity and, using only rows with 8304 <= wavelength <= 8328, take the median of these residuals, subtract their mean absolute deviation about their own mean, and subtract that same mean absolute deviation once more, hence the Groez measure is -2.1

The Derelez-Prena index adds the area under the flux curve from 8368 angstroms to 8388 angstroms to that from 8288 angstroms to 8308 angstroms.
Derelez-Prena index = 2064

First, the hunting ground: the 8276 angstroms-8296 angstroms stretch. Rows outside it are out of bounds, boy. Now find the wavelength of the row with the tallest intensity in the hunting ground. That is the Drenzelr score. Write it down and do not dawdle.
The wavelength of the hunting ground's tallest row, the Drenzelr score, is 8282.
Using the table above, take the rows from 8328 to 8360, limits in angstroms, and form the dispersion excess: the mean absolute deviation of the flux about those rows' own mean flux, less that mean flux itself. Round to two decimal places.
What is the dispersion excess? -49.89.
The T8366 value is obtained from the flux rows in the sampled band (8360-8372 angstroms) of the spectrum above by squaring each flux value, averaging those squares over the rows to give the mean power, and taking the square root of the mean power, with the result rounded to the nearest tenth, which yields 52.5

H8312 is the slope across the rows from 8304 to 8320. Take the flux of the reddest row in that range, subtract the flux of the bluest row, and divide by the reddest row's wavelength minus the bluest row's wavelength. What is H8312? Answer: -0.17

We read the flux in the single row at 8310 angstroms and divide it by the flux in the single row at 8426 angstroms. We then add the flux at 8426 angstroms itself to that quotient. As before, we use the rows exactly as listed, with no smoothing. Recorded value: 51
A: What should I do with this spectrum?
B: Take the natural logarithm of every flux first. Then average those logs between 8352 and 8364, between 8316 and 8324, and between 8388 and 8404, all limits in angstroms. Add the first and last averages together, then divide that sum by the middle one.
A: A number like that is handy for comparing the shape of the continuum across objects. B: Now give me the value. 1.99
